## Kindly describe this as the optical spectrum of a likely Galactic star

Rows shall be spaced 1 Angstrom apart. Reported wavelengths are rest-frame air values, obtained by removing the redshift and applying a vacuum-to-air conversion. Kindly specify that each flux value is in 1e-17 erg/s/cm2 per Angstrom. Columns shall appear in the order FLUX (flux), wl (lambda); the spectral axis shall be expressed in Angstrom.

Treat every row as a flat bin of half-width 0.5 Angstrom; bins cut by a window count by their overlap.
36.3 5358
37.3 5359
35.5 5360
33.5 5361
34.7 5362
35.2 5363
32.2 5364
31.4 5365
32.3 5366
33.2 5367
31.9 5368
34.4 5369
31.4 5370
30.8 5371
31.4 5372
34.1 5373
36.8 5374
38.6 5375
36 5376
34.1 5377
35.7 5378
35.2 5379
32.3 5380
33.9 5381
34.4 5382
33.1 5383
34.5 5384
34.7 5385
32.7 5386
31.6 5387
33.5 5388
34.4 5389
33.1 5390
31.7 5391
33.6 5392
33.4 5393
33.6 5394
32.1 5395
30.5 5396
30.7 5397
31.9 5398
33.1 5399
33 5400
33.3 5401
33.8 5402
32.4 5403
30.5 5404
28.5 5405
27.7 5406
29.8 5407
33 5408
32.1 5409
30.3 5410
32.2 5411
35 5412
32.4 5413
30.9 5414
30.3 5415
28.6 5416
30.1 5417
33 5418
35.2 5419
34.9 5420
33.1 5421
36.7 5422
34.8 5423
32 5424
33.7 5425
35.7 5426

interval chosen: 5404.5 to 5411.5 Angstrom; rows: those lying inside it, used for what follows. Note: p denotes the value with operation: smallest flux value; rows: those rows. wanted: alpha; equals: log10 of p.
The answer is 1.44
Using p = 27.7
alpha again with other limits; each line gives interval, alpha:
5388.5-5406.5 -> 1.44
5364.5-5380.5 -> 1.49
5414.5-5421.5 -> 1.46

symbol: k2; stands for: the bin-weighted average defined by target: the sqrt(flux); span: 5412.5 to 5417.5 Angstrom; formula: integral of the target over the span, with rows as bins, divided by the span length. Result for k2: 5.52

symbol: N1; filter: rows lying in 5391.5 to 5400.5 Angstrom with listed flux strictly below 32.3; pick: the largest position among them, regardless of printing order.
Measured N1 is 5398 Angstrom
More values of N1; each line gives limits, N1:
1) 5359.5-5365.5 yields 5365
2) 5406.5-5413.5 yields 5411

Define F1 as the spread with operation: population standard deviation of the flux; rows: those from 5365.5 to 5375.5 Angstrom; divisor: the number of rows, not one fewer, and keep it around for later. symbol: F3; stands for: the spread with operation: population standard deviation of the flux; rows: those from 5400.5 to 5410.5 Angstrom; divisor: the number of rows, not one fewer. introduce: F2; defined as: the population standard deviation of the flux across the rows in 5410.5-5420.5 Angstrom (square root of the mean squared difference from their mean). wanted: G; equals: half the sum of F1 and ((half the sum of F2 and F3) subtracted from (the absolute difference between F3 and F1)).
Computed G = 0.38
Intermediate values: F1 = 2.41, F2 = 2.2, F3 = 2.0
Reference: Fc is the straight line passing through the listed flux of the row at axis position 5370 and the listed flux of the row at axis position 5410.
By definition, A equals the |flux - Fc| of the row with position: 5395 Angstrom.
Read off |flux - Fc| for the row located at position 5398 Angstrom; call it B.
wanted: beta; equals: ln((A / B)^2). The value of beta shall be 0.18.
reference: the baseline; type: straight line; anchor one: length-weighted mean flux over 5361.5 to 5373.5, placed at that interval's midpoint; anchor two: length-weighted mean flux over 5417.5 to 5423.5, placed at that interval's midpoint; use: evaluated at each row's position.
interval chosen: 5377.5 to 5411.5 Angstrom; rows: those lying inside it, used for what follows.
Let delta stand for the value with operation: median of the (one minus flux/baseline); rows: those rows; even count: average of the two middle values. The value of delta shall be 0.024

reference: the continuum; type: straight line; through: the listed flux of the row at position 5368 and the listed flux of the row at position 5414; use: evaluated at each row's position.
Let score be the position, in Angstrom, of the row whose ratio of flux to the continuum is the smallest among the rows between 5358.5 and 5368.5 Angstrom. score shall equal 5365 Angstrom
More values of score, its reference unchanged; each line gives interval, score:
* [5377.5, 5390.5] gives 5387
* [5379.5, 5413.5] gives 5406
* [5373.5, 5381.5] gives 5380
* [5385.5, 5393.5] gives 5387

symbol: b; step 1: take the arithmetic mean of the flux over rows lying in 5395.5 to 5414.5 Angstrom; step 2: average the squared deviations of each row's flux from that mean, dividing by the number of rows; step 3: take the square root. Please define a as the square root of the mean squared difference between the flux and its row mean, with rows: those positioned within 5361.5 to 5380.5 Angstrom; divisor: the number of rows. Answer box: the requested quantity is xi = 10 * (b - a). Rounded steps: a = 2.1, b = 1.8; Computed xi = -3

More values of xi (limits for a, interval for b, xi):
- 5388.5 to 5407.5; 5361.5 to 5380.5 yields 3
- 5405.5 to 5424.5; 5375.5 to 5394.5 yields -12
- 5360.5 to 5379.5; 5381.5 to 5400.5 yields -9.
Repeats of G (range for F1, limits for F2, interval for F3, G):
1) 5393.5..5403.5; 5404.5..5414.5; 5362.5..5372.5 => -0.18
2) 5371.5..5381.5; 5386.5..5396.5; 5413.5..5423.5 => 0.35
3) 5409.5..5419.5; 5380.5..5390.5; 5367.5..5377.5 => 0.39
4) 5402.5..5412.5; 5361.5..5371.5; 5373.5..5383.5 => 0.40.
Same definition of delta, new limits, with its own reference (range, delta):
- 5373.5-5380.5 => -0.078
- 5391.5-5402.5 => 0.022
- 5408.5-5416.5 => 0.082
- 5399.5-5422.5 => 0.057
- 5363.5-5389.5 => -0.017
